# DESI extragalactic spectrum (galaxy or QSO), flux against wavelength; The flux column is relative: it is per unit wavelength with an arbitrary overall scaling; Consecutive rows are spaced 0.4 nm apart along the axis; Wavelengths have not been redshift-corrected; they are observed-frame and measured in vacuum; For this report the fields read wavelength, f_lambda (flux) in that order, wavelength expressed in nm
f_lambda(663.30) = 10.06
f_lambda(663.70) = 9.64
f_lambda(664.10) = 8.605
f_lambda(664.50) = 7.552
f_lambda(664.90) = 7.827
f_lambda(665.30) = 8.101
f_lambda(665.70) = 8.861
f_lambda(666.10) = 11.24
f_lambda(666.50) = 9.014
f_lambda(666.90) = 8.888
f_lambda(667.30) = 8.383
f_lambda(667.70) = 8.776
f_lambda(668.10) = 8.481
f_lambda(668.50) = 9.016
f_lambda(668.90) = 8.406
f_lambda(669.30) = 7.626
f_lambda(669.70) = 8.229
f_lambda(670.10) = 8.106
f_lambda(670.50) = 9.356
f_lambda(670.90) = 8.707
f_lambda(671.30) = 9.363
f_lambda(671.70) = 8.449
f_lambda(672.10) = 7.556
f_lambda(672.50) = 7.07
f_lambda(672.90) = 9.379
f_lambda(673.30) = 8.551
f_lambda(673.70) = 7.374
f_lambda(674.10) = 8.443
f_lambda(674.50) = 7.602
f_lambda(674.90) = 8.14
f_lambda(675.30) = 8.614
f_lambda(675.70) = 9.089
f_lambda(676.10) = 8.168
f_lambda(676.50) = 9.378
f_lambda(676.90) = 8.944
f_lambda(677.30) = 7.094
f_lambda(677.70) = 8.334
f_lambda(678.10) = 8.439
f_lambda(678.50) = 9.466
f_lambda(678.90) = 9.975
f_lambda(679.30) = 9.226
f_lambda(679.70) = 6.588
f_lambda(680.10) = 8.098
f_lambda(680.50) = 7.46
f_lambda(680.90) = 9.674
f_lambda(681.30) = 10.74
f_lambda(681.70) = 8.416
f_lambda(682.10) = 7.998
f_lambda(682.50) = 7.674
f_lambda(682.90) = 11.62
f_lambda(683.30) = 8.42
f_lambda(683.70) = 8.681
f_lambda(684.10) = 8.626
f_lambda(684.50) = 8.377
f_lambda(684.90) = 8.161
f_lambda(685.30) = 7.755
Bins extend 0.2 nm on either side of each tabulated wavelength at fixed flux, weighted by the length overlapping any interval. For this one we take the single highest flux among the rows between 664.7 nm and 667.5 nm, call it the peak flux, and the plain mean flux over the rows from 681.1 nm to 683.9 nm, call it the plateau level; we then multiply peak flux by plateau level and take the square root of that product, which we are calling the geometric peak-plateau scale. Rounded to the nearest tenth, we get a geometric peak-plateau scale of 10.1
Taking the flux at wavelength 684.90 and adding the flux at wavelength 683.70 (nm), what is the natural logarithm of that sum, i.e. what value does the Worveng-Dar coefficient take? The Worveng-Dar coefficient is 2.82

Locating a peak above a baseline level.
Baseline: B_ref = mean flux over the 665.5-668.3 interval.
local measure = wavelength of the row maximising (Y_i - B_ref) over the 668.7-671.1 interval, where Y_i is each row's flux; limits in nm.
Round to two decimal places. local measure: 670.50 nm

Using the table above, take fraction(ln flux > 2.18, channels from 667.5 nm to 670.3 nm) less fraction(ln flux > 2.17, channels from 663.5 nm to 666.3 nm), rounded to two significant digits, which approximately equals -0.29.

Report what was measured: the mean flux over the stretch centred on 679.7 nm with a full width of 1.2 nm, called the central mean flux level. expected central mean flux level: 7.97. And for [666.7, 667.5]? 8.64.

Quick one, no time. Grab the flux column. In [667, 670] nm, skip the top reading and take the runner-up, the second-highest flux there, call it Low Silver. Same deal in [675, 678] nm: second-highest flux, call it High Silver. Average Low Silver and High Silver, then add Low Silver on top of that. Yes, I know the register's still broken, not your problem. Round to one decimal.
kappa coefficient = 17.7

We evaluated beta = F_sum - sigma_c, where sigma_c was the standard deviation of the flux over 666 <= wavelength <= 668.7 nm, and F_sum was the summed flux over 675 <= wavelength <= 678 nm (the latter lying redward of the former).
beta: 58.7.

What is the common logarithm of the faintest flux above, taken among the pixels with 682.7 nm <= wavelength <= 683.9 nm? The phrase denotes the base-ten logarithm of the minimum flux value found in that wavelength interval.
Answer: 0.93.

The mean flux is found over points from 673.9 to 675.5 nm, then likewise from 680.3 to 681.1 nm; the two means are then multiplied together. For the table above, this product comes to 70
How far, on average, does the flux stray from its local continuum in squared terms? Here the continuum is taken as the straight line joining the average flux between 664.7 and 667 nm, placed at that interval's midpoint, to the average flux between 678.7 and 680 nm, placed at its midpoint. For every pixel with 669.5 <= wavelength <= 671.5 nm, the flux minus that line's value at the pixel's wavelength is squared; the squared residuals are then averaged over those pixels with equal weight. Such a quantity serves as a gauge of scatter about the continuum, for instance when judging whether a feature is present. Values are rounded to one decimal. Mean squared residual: 0.3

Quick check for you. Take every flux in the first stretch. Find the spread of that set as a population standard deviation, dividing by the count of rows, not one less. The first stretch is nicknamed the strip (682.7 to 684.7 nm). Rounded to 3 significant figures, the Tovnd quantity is 1.24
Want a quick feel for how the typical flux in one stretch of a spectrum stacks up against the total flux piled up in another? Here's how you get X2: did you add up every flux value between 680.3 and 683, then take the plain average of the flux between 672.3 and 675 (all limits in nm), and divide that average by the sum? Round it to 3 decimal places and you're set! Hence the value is 0.127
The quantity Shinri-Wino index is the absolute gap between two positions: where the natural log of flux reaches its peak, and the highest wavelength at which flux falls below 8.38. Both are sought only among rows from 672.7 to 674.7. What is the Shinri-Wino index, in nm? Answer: 1.60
